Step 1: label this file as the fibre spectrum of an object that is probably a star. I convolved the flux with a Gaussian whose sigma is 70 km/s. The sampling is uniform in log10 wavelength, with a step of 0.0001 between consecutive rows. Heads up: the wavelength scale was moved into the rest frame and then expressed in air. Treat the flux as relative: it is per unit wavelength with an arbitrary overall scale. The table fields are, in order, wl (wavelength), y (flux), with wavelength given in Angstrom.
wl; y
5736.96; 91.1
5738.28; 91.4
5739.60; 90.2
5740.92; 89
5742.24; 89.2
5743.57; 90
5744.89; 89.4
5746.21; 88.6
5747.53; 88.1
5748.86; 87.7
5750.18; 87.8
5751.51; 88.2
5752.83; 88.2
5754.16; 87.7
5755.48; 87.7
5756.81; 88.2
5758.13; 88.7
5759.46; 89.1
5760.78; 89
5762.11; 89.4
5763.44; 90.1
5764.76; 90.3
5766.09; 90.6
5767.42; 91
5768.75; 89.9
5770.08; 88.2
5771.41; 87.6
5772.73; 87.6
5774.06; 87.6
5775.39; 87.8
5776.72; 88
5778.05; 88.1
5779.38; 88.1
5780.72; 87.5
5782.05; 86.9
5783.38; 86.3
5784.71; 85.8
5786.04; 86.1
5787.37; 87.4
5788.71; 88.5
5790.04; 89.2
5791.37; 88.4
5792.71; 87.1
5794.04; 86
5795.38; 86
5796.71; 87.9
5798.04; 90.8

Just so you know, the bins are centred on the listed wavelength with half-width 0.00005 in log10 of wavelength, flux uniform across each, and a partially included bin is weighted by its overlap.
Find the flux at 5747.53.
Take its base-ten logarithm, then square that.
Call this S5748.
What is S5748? 3.783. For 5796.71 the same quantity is 3.779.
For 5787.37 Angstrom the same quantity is 3.769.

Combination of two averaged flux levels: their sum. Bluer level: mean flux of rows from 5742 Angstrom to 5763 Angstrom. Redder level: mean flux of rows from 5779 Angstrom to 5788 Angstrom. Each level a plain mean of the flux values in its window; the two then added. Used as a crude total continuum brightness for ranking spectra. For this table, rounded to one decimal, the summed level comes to 175.4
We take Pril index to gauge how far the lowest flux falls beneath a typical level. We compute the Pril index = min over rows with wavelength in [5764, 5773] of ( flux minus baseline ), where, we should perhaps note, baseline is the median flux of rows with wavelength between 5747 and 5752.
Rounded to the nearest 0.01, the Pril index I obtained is -0.35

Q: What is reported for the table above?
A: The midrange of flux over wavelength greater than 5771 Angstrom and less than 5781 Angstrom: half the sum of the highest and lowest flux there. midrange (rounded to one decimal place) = 87.8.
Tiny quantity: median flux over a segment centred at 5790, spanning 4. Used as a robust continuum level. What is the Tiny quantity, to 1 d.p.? 88.5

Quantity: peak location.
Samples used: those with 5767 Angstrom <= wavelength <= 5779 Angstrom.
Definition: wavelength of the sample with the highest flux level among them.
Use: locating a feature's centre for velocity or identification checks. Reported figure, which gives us 5767.42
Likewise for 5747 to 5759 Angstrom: 5758.13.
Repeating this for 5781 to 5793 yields 5790.04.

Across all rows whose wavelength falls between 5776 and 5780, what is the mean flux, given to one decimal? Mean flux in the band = 88.1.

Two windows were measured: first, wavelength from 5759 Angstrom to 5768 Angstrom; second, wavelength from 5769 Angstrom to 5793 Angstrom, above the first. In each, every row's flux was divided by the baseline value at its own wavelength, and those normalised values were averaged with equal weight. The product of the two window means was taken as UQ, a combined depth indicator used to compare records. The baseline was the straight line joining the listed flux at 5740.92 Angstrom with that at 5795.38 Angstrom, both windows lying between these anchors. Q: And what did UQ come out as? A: 1.03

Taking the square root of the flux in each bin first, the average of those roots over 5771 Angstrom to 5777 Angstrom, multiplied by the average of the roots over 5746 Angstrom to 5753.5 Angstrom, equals 87.9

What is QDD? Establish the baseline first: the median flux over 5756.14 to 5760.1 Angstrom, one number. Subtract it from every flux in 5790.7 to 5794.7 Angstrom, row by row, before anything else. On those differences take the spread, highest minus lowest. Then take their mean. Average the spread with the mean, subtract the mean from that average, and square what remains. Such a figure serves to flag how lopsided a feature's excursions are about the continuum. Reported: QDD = 3.9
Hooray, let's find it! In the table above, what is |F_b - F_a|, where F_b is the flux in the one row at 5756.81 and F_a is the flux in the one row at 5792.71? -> 1.1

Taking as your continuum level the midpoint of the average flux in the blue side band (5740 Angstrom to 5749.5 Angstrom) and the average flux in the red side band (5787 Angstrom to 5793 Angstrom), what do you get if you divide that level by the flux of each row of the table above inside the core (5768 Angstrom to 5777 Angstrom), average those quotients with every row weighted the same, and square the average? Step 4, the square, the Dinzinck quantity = 1.01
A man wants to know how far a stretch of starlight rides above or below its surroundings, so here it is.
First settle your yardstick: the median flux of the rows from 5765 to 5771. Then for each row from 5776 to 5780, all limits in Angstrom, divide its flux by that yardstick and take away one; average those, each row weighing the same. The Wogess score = -0.024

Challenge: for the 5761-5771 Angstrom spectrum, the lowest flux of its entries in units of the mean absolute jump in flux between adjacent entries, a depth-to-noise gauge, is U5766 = 120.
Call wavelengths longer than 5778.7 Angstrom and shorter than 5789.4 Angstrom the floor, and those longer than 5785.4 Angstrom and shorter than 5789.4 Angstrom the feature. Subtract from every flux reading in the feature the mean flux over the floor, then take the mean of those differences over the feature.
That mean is 0.3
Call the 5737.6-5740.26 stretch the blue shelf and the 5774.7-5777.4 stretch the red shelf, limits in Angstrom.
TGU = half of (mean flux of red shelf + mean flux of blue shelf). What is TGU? 89.4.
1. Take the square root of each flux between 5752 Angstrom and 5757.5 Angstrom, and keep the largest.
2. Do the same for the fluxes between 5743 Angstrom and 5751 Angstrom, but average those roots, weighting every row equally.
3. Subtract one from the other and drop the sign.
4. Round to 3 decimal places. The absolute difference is 0.021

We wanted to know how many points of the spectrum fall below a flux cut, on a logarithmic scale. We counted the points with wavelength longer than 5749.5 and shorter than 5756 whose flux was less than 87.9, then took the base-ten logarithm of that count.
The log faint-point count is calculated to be 0.48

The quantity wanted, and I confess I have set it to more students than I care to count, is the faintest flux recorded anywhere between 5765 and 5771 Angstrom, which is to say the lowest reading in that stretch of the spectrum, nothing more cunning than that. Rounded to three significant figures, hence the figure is 88.2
